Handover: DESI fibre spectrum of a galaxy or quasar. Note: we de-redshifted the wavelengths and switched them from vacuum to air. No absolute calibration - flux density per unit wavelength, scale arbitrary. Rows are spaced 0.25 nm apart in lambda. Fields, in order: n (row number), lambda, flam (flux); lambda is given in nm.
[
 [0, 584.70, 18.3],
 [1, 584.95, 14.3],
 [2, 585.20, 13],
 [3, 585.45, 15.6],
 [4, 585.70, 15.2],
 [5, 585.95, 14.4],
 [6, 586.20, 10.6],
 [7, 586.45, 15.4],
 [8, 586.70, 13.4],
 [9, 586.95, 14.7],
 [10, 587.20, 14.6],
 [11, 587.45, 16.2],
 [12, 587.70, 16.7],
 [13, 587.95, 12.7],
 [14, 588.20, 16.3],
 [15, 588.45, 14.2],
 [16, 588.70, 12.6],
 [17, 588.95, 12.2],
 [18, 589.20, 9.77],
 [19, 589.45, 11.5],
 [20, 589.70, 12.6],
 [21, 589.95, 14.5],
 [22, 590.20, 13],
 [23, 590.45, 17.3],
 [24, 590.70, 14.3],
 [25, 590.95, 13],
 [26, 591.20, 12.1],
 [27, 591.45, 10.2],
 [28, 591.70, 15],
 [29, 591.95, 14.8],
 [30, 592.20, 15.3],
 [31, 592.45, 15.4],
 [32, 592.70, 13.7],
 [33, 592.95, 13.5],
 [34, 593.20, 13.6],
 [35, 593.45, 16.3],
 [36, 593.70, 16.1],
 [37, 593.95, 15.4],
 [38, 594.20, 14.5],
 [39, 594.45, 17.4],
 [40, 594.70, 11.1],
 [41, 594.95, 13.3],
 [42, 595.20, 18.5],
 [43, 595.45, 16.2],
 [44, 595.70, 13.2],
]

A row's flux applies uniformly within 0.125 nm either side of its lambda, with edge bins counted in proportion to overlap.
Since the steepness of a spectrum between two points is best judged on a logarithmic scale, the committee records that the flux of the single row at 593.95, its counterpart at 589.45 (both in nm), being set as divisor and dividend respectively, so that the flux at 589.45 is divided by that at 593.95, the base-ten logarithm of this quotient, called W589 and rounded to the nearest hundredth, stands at -0.13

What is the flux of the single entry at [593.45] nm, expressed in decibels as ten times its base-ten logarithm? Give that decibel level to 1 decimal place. 12.1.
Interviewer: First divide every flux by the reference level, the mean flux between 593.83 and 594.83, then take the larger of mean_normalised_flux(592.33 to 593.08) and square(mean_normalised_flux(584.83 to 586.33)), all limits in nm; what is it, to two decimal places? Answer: 0.97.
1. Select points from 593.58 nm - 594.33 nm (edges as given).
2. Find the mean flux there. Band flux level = 15.3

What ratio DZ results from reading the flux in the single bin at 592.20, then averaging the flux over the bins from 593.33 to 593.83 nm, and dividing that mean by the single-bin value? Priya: 1.06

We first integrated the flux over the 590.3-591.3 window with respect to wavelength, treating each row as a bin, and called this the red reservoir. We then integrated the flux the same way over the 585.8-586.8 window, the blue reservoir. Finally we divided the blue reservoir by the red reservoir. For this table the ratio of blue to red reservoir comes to 0.95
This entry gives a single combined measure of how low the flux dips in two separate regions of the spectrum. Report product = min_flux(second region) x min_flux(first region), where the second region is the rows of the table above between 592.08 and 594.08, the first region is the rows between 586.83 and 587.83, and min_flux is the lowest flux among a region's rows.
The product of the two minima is 197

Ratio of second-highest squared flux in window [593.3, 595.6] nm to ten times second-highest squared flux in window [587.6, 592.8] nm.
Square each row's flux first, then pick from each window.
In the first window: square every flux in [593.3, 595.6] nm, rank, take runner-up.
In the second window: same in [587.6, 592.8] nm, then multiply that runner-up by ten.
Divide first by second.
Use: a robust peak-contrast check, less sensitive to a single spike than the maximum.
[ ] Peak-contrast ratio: 0.11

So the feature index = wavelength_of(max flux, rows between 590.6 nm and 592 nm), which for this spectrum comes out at 591.70 nm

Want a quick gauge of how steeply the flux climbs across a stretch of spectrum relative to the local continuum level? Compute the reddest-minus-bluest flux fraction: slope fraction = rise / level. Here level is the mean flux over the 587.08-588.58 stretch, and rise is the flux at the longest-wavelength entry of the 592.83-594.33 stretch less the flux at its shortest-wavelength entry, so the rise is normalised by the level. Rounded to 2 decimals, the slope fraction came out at 0.07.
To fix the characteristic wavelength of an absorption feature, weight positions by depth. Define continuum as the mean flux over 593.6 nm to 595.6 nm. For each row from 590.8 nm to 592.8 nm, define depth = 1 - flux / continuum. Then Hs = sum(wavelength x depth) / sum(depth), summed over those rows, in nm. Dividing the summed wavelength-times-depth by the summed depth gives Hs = 591.47 nm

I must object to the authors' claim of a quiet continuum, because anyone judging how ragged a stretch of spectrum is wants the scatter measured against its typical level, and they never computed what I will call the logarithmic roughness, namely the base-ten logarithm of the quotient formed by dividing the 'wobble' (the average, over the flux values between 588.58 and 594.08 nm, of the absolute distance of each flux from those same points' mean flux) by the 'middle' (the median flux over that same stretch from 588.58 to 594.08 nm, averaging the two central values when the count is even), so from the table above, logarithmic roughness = -0.94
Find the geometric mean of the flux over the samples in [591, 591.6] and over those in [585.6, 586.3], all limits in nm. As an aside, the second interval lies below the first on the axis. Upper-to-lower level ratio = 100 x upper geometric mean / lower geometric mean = 84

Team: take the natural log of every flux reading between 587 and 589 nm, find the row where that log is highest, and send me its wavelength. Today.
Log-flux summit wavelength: 587.70 nm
